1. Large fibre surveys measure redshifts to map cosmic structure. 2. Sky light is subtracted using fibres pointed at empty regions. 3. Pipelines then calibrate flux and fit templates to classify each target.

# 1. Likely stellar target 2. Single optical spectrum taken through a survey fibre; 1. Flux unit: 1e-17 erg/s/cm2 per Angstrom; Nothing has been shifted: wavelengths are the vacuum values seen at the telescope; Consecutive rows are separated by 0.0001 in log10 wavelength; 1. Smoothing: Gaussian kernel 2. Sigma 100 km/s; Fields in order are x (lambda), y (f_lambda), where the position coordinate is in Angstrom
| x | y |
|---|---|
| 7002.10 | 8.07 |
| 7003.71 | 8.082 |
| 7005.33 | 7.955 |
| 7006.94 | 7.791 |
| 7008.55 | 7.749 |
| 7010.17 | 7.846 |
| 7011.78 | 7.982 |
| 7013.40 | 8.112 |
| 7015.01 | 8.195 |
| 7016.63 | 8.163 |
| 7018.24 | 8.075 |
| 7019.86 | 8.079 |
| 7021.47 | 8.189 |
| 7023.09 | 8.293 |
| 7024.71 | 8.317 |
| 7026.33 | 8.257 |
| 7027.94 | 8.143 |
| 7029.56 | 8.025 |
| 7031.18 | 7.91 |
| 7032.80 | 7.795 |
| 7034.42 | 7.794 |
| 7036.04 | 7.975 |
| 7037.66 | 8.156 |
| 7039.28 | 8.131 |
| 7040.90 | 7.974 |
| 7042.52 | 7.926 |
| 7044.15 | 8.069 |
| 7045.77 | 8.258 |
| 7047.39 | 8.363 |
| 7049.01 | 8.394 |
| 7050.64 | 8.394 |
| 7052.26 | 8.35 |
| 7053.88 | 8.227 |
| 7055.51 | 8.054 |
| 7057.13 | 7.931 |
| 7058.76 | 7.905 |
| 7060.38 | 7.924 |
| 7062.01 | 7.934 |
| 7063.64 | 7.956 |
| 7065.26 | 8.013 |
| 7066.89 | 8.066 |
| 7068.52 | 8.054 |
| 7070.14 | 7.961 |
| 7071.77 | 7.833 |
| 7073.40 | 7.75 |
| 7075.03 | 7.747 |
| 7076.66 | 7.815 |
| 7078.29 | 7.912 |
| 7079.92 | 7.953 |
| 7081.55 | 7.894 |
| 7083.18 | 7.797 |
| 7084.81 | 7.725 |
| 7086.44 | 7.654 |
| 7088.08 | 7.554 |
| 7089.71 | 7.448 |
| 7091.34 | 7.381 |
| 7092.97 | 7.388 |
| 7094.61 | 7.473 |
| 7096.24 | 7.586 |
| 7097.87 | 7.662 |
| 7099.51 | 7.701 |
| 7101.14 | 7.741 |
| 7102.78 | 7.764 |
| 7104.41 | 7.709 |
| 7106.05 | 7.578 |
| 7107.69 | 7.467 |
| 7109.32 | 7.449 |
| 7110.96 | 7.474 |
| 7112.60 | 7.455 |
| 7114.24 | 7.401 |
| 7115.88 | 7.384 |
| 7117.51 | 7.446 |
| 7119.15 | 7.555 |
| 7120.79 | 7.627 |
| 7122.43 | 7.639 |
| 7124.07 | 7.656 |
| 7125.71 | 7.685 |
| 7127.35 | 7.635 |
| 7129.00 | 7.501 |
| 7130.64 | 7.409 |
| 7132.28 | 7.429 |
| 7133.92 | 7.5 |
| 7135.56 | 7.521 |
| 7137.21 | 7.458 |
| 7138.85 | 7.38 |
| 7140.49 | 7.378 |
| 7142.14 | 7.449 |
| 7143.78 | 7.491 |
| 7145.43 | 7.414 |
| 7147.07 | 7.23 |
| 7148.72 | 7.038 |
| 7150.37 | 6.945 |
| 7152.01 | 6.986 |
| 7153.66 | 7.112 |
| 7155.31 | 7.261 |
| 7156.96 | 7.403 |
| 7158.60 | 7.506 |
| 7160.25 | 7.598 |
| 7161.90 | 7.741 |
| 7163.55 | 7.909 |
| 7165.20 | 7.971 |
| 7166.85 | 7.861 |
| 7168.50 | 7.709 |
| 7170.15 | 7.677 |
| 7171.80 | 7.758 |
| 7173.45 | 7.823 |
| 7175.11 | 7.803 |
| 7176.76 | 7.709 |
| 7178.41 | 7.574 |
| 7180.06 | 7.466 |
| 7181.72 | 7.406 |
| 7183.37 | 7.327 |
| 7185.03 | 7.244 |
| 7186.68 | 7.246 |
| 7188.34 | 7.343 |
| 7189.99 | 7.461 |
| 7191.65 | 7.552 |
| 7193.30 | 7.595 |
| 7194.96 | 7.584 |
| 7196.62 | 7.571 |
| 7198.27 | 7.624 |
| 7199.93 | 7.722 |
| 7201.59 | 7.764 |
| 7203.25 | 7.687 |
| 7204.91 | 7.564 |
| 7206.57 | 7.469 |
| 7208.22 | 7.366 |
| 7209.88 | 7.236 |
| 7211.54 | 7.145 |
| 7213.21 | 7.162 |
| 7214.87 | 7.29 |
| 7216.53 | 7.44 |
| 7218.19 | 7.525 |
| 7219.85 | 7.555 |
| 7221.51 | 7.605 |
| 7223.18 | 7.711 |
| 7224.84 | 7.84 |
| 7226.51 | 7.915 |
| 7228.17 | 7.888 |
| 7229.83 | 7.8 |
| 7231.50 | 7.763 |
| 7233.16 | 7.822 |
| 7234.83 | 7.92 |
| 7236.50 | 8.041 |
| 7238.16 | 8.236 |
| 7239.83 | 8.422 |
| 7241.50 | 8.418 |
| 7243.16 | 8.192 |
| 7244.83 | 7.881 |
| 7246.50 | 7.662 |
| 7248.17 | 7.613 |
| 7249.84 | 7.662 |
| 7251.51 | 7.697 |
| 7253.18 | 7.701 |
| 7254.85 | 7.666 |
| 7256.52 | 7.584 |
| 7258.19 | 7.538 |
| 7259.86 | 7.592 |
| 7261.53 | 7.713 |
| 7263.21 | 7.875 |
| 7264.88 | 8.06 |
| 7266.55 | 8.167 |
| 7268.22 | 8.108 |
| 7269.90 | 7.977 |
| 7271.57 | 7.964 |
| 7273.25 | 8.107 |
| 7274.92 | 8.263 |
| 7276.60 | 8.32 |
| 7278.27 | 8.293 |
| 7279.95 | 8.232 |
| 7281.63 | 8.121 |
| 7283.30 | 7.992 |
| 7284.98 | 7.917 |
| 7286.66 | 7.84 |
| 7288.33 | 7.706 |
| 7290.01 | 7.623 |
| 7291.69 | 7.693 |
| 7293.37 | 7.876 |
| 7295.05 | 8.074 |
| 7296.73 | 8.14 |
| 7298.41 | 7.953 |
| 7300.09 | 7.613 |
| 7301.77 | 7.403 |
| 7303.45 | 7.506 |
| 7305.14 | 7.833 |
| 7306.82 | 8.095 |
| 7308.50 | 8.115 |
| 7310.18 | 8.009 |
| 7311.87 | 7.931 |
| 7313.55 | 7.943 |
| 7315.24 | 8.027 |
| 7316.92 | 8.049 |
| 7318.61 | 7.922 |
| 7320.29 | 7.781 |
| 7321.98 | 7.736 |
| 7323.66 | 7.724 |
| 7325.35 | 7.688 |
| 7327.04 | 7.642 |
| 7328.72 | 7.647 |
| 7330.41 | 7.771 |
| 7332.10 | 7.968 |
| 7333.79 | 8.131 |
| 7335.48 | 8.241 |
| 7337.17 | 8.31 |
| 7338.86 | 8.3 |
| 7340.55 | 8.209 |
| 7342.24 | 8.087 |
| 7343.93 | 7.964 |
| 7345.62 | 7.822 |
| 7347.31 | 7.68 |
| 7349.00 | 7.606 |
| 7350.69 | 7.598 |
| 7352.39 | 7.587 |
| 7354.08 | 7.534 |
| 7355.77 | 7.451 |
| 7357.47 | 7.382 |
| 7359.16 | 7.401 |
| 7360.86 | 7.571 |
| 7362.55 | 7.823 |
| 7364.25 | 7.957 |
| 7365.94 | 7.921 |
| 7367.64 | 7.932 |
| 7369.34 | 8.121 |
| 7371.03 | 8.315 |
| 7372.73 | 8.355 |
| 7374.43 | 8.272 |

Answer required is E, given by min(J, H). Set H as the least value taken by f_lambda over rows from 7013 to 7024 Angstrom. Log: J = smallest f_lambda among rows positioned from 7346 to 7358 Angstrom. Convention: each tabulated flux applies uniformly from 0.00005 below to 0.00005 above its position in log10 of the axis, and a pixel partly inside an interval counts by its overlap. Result 7.38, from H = 8.075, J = 7.382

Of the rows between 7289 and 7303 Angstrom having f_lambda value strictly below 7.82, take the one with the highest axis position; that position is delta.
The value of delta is 7301.77 Angstrom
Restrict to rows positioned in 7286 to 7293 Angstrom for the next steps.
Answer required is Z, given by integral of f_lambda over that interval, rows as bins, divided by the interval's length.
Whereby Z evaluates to 7.73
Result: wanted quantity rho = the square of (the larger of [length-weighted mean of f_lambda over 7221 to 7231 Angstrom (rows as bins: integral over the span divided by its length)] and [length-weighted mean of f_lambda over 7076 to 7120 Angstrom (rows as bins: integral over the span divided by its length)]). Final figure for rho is 60.7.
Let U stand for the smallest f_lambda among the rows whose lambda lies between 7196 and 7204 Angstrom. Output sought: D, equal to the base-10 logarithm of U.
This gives 0.879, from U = 7.571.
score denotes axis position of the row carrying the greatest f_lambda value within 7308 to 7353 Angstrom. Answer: 7337.17 Angstrom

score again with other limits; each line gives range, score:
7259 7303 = 7276.60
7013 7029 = 7024.71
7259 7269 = 7266.55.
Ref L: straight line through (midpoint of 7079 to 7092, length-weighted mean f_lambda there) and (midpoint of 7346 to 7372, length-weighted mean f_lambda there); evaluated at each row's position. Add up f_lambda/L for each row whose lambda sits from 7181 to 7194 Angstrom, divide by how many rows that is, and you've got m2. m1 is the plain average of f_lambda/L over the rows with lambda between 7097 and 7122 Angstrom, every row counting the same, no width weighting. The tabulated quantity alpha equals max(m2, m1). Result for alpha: 0.98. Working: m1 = 0.98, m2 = 0.96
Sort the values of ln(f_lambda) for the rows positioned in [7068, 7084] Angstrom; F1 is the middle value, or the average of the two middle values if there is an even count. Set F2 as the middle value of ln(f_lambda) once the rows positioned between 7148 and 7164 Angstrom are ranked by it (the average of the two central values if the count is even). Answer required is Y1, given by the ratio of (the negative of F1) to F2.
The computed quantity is -1.04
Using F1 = 2.06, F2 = 1.99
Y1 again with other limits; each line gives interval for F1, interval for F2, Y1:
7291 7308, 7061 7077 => -0.99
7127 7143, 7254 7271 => -0.98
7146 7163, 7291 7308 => -0.96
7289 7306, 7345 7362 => -1.01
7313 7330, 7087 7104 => -1.01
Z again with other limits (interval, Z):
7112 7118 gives 7.43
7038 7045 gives 8.03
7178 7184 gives 7.44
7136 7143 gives 7.42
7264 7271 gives 8.08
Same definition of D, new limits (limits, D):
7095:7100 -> 0.880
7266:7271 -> 0.902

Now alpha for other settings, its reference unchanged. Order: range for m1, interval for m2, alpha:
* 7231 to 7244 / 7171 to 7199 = 1.05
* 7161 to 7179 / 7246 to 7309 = 1.02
